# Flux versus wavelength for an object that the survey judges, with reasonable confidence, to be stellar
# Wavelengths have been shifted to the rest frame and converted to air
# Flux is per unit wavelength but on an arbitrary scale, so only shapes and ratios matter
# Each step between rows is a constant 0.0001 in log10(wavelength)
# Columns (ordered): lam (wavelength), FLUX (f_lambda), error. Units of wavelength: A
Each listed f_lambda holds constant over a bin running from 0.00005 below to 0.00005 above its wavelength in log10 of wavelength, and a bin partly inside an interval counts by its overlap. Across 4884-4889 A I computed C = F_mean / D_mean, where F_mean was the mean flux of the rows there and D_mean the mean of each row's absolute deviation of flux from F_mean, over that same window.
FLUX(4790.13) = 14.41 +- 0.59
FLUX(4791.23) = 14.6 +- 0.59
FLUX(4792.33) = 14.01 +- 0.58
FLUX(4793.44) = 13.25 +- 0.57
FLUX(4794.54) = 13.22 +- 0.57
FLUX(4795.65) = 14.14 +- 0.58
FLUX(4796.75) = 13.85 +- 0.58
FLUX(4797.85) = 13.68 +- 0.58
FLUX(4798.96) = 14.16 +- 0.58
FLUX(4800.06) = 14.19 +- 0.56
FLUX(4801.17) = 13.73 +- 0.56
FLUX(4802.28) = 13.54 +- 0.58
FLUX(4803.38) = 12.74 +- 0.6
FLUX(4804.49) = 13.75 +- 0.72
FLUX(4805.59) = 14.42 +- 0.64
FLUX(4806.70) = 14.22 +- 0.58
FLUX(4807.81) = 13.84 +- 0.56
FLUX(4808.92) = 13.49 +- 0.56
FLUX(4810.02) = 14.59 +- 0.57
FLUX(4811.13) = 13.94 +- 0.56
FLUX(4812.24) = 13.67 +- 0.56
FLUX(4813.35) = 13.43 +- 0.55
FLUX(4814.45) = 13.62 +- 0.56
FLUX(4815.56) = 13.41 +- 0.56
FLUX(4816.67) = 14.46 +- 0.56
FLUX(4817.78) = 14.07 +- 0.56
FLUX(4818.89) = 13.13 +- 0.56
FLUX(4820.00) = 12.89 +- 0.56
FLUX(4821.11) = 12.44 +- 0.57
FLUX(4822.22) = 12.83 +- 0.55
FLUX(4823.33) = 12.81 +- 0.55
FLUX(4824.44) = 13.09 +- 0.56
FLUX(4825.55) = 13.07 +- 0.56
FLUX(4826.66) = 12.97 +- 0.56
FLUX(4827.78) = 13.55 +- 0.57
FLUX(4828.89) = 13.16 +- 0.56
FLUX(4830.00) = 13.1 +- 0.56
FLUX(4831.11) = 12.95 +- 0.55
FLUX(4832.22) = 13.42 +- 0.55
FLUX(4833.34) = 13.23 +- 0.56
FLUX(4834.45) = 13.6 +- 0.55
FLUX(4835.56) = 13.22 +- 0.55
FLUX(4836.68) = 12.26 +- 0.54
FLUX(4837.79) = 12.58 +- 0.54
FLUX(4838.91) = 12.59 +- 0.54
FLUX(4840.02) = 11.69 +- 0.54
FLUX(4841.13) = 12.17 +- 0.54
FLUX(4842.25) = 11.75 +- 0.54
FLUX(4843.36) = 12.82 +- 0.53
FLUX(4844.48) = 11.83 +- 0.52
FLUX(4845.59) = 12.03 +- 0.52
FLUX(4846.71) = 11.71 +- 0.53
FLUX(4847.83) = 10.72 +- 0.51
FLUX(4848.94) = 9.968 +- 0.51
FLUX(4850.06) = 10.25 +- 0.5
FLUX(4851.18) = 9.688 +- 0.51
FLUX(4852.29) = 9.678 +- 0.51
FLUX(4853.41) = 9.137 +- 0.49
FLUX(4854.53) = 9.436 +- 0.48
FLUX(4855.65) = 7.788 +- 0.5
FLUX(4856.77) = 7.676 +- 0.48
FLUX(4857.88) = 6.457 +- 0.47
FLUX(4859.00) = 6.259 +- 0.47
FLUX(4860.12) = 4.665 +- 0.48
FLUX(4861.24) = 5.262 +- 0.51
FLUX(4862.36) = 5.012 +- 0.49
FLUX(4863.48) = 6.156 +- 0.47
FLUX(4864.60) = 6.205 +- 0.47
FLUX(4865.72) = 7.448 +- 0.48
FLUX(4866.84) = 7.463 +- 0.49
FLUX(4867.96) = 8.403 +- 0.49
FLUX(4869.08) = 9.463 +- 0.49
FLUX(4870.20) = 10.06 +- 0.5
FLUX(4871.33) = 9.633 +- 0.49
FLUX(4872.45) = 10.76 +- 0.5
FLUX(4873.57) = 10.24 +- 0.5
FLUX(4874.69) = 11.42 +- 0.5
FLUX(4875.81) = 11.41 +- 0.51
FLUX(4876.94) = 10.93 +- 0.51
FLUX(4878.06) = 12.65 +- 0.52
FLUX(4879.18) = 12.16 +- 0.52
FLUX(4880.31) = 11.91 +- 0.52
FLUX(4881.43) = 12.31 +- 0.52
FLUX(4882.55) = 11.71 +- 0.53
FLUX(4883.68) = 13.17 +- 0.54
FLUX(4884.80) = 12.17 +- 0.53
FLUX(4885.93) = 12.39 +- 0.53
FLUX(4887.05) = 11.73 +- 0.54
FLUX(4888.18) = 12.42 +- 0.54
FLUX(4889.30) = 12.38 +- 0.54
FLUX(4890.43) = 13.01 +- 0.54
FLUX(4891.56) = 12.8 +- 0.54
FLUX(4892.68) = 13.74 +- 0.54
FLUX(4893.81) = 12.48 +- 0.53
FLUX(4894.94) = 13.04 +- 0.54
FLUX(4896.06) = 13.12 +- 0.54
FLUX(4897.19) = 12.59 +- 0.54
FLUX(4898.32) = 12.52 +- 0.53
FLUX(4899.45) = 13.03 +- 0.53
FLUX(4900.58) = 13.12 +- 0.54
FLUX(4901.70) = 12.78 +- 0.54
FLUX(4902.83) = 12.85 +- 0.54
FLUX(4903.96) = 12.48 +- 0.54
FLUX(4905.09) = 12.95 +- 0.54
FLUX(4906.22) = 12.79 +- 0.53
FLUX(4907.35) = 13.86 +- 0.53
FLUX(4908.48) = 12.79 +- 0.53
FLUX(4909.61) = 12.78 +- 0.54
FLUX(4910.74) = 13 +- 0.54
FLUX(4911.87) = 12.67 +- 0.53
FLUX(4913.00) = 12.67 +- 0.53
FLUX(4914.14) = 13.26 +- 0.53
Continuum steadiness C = 54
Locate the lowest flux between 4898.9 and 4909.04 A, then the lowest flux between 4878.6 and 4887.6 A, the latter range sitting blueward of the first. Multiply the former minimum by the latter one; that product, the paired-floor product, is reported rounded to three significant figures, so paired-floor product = 146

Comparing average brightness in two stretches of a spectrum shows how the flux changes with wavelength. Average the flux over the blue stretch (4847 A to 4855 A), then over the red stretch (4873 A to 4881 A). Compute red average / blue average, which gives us 1.17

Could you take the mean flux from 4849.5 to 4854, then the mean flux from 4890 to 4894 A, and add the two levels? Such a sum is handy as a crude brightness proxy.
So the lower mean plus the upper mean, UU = 22.7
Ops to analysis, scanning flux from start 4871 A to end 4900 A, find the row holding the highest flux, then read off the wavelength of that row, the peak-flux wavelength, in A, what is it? 4892.68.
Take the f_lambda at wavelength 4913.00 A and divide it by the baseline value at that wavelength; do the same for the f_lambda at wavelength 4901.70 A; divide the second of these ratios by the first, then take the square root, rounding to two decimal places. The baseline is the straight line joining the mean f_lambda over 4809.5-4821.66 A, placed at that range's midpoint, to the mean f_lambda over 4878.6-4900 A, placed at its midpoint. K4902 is 1.00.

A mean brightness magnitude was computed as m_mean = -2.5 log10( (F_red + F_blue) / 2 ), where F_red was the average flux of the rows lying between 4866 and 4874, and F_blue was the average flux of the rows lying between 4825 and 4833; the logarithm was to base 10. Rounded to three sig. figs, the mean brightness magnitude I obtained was -2.63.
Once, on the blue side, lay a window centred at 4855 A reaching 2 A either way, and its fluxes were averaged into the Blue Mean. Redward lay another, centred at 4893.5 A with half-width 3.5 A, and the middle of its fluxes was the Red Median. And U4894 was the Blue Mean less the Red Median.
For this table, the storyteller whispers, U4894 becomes -4.5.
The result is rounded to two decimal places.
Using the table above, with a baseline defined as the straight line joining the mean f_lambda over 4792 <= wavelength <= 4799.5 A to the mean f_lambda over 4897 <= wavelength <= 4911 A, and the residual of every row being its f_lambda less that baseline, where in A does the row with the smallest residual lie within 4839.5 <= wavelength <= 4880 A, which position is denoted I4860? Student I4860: 4860.12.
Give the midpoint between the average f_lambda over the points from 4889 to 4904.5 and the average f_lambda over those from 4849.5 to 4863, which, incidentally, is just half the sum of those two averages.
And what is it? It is 10.2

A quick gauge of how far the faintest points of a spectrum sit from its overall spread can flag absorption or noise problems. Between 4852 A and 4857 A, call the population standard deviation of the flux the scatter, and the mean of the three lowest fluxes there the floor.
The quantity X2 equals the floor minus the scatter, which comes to 7.4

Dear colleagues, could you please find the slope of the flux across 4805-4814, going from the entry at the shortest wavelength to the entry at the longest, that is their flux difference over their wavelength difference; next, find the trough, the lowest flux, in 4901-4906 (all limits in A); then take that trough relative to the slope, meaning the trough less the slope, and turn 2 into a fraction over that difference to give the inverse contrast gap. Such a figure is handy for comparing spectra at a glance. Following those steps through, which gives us 0.159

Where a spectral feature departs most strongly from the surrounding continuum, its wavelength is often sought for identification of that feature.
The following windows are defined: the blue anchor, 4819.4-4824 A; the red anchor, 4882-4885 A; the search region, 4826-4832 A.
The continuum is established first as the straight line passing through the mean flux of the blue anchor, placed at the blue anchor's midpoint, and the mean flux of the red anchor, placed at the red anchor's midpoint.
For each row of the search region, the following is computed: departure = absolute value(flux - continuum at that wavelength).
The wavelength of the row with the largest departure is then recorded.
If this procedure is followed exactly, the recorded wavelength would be 4827.78 A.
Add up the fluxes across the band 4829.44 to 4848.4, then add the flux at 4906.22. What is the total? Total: 224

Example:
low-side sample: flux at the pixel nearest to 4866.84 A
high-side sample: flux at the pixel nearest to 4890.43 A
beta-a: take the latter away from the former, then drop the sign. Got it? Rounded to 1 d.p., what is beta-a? 5.5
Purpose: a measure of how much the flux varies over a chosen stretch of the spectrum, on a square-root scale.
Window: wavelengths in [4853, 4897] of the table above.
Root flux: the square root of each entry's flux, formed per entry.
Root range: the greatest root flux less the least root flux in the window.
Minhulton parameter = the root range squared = 2.39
